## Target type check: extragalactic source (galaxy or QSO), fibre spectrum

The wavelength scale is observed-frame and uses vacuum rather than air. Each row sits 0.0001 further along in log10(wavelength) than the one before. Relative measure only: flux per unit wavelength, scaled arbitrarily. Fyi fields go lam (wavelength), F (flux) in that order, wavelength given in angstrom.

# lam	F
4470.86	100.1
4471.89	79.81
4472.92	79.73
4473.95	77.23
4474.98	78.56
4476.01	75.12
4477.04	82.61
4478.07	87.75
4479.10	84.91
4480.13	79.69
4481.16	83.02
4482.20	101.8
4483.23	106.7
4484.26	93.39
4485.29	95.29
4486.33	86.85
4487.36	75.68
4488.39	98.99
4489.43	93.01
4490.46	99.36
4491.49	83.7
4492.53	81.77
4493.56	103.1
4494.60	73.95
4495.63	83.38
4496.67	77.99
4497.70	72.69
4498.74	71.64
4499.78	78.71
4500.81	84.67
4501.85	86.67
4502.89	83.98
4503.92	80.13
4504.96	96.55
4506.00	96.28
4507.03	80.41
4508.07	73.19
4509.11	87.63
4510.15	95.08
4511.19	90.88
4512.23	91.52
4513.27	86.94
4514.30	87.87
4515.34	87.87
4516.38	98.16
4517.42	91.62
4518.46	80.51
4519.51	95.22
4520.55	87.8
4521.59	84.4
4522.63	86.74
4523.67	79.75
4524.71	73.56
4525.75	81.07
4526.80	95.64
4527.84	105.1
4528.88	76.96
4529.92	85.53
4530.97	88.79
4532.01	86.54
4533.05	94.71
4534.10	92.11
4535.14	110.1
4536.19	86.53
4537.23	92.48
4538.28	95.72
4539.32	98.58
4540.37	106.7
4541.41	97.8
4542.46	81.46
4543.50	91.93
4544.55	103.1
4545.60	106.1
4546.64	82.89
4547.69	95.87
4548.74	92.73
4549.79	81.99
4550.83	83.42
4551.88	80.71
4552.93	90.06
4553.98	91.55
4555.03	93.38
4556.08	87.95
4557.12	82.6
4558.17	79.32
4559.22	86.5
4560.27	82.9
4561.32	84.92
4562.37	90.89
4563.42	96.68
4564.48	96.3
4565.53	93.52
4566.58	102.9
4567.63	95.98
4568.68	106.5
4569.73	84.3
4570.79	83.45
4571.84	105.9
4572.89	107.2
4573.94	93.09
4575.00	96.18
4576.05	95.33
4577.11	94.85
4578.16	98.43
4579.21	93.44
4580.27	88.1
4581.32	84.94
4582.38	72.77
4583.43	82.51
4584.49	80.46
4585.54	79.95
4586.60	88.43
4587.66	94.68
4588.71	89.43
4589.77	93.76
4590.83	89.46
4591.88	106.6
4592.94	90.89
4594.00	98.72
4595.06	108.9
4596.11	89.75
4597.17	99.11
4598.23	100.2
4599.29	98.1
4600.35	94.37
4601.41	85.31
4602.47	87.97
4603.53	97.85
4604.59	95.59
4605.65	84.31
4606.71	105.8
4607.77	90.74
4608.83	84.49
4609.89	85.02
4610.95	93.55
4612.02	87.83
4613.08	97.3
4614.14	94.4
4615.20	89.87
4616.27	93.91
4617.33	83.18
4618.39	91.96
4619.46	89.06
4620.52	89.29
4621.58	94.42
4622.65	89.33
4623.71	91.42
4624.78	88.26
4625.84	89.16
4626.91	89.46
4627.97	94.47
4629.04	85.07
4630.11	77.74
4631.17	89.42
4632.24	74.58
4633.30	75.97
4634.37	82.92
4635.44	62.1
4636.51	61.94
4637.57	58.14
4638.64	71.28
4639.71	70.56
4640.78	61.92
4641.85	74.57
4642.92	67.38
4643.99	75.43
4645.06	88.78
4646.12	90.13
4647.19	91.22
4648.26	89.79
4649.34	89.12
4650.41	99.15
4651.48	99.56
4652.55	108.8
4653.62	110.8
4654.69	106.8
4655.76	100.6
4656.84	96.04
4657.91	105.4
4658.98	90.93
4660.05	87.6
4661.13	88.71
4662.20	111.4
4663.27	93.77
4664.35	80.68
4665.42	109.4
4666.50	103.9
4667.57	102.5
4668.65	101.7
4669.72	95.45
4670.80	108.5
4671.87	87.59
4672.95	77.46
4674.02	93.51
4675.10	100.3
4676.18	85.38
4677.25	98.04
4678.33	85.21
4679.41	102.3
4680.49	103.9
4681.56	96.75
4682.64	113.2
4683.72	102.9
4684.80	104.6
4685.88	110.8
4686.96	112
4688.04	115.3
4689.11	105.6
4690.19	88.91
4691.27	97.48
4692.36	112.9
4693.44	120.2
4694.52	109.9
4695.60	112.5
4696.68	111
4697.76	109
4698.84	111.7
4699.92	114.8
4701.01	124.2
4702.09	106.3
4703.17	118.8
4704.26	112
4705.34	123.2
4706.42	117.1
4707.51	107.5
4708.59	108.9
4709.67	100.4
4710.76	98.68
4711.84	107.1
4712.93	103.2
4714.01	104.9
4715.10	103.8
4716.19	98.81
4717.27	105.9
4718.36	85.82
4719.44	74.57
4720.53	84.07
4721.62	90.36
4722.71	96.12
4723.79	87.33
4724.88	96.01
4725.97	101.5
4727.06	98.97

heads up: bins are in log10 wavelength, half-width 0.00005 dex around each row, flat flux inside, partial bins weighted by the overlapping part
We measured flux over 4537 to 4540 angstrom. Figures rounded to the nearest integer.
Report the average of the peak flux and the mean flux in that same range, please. 97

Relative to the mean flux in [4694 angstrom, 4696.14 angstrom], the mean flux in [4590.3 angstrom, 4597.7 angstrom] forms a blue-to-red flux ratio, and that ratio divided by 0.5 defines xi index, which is 1.8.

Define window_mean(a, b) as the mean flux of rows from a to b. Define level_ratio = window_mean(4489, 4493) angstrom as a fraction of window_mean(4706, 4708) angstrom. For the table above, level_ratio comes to 0.80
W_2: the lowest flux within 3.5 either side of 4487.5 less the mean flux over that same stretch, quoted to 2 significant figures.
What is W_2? -16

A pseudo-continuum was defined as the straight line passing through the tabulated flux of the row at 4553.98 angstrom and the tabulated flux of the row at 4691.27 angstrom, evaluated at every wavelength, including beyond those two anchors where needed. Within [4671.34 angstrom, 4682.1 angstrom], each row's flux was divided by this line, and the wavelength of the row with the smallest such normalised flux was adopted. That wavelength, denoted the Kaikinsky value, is 4672.95 angstrom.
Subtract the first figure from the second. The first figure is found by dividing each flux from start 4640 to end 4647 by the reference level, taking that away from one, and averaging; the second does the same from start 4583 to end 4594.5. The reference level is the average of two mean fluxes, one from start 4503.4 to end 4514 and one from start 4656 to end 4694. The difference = -0.15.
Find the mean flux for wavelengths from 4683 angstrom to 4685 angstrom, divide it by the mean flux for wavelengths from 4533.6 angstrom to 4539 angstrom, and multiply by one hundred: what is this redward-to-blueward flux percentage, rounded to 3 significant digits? 109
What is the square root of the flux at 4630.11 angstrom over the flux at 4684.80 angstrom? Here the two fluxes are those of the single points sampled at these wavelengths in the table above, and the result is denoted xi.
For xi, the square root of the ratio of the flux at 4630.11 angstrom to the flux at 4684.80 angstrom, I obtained 0.86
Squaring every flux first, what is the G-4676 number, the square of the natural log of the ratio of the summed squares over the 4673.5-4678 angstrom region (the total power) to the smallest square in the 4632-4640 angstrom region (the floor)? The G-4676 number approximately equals 5.6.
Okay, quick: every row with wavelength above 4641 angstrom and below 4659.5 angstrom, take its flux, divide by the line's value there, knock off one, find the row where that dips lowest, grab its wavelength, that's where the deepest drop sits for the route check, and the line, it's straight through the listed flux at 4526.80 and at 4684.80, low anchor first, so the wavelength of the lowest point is 4642.92 angstrom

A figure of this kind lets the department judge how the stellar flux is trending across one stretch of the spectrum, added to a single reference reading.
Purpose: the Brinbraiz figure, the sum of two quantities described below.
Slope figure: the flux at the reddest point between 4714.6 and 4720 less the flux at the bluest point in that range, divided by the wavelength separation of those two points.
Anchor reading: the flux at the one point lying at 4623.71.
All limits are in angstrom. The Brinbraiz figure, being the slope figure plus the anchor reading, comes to 85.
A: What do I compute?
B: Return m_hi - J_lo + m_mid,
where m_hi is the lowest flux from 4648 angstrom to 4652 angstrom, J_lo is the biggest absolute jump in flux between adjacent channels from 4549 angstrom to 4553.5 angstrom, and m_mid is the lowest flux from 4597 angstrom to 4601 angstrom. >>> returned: 174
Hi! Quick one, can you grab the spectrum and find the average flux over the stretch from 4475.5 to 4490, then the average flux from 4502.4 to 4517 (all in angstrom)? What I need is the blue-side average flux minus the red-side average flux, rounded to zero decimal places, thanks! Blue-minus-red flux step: 1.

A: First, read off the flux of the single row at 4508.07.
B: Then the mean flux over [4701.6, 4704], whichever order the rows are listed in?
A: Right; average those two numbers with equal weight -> 93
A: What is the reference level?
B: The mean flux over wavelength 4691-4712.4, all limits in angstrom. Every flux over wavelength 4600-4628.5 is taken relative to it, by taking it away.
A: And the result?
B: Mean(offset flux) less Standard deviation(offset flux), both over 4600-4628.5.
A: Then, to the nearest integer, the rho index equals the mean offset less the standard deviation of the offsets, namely -25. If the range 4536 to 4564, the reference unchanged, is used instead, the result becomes -28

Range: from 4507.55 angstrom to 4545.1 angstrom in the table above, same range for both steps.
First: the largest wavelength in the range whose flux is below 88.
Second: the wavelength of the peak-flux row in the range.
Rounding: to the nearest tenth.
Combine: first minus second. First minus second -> 7.3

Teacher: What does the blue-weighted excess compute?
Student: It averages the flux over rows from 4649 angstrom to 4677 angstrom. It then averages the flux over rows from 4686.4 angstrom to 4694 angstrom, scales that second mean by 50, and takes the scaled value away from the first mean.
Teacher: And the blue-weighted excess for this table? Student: -5277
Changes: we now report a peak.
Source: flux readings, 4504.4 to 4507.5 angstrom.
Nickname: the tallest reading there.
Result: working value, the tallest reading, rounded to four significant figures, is 96.55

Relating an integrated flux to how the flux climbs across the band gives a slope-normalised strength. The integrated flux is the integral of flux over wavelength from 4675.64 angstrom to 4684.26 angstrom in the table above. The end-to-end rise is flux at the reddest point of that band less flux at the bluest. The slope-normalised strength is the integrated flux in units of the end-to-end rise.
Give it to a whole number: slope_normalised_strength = 48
